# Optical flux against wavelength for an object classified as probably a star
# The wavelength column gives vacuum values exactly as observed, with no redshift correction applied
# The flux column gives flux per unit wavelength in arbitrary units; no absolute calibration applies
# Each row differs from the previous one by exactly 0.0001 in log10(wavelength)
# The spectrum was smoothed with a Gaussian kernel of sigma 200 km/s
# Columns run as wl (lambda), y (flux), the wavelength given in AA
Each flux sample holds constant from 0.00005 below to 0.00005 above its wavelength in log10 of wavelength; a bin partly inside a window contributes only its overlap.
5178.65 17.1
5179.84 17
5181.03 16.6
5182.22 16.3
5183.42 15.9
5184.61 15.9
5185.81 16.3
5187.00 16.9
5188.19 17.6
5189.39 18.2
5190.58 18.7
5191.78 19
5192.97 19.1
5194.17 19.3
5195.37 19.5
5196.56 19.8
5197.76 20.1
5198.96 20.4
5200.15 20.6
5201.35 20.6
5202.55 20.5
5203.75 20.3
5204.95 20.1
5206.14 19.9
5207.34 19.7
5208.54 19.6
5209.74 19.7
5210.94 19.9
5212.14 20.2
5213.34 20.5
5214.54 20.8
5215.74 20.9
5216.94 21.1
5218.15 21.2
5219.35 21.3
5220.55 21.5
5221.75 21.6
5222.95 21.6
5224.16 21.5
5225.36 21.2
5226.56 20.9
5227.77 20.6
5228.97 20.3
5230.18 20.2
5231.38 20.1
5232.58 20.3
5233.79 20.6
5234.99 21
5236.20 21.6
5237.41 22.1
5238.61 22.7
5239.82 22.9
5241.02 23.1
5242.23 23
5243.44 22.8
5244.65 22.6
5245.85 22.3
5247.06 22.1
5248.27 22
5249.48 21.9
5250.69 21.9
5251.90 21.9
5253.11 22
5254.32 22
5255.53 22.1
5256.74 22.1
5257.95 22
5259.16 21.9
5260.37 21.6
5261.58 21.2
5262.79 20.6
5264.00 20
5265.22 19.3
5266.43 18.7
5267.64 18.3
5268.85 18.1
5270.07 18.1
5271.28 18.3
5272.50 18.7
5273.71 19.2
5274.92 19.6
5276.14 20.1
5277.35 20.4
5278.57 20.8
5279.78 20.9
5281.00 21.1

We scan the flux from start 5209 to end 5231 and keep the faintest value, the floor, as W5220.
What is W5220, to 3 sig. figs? 19.7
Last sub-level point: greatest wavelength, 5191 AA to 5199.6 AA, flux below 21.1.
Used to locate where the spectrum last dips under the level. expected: 5198.96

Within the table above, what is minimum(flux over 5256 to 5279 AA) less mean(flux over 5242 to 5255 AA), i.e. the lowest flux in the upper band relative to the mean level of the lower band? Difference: -4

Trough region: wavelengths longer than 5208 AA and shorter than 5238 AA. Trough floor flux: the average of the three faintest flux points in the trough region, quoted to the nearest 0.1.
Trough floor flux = 19.7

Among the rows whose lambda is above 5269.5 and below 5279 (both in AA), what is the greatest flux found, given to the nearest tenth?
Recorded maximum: 20.8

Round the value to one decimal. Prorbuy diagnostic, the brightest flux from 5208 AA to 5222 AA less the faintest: 2.0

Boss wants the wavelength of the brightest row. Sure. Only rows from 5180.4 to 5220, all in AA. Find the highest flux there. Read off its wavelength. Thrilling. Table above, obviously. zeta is 5219.35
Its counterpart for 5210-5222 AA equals 5221.75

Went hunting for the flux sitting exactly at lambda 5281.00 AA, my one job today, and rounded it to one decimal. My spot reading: 21.1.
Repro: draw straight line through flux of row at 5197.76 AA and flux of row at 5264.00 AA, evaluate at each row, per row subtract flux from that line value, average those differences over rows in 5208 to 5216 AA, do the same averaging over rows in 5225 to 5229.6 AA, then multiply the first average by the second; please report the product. 0.1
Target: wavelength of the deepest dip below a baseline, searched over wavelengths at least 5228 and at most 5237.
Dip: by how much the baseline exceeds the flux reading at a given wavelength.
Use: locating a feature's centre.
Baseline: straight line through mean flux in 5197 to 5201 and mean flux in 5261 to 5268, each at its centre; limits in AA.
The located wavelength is 5231.38 AA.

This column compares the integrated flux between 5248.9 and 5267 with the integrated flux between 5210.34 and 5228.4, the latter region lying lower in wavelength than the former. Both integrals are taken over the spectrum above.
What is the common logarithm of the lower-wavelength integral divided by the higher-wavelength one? -0.01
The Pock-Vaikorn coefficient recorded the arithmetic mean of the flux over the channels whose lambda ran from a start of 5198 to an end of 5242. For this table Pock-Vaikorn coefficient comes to 20.9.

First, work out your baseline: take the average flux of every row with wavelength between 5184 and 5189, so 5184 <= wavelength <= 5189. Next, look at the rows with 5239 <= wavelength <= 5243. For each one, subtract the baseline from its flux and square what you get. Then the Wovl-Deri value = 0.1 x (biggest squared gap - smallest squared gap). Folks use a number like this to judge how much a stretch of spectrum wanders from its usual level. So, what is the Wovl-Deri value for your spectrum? 0.25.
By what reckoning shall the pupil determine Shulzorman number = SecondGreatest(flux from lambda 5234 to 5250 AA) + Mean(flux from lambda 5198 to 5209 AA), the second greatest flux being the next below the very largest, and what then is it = 43.2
